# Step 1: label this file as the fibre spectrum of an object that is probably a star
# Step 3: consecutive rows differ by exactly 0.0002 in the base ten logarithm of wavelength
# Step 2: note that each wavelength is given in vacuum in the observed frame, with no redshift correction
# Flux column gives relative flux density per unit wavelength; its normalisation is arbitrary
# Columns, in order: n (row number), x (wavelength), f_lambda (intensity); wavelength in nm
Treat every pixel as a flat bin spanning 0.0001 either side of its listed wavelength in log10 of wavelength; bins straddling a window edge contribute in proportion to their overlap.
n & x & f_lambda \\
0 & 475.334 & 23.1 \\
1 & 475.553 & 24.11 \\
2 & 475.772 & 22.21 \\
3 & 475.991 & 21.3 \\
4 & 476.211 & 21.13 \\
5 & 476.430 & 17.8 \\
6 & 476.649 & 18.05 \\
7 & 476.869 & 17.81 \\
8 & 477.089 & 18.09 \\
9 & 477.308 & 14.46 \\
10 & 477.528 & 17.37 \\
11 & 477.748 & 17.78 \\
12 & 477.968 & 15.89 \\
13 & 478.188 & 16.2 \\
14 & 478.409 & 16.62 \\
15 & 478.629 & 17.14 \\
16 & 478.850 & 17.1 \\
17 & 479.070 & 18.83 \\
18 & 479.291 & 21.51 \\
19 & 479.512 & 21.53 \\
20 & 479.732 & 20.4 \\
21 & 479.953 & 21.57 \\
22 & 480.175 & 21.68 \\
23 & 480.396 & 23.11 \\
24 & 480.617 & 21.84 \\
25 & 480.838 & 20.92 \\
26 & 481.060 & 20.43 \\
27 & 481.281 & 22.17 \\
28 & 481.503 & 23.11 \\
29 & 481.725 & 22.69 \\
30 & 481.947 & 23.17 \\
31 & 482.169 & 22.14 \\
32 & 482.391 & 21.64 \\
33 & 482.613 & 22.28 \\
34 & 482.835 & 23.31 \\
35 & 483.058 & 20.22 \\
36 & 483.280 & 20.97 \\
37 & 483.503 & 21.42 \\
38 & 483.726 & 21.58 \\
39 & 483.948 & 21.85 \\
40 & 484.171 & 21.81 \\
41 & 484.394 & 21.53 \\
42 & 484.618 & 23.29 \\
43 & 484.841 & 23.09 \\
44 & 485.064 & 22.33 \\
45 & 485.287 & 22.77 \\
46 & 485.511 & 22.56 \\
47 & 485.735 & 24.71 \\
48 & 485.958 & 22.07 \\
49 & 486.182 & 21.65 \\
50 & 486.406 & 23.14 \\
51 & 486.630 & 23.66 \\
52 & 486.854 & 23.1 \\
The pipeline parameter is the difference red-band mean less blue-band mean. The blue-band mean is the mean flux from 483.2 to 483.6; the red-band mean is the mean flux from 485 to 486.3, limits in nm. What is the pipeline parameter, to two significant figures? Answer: 1.5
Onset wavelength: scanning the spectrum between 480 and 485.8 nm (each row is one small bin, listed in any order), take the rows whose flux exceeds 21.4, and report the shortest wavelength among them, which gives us 480.175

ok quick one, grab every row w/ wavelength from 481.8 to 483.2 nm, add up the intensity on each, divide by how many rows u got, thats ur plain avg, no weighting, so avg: 22.1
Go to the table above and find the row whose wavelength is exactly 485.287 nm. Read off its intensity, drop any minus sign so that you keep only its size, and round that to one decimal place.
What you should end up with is 22.8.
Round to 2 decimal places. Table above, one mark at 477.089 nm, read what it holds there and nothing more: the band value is 18.09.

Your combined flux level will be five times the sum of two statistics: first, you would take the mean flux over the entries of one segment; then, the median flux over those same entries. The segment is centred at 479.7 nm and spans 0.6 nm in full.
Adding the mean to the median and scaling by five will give 213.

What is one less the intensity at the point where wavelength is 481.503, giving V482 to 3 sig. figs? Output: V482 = -22.1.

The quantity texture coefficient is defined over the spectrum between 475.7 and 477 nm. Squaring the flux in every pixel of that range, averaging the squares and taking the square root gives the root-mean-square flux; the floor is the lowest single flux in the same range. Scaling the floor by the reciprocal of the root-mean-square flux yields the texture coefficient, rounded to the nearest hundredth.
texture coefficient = 0.90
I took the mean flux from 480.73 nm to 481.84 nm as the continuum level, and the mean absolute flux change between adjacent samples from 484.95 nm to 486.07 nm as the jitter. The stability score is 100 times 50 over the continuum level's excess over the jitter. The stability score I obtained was 244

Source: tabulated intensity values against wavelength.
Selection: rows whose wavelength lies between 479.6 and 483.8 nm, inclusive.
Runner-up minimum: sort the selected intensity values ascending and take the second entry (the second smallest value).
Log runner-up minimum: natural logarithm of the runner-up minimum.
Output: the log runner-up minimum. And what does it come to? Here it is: 3.02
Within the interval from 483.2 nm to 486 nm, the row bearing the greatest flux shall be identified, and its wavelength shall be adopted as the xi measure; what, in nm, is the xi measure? 485.735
